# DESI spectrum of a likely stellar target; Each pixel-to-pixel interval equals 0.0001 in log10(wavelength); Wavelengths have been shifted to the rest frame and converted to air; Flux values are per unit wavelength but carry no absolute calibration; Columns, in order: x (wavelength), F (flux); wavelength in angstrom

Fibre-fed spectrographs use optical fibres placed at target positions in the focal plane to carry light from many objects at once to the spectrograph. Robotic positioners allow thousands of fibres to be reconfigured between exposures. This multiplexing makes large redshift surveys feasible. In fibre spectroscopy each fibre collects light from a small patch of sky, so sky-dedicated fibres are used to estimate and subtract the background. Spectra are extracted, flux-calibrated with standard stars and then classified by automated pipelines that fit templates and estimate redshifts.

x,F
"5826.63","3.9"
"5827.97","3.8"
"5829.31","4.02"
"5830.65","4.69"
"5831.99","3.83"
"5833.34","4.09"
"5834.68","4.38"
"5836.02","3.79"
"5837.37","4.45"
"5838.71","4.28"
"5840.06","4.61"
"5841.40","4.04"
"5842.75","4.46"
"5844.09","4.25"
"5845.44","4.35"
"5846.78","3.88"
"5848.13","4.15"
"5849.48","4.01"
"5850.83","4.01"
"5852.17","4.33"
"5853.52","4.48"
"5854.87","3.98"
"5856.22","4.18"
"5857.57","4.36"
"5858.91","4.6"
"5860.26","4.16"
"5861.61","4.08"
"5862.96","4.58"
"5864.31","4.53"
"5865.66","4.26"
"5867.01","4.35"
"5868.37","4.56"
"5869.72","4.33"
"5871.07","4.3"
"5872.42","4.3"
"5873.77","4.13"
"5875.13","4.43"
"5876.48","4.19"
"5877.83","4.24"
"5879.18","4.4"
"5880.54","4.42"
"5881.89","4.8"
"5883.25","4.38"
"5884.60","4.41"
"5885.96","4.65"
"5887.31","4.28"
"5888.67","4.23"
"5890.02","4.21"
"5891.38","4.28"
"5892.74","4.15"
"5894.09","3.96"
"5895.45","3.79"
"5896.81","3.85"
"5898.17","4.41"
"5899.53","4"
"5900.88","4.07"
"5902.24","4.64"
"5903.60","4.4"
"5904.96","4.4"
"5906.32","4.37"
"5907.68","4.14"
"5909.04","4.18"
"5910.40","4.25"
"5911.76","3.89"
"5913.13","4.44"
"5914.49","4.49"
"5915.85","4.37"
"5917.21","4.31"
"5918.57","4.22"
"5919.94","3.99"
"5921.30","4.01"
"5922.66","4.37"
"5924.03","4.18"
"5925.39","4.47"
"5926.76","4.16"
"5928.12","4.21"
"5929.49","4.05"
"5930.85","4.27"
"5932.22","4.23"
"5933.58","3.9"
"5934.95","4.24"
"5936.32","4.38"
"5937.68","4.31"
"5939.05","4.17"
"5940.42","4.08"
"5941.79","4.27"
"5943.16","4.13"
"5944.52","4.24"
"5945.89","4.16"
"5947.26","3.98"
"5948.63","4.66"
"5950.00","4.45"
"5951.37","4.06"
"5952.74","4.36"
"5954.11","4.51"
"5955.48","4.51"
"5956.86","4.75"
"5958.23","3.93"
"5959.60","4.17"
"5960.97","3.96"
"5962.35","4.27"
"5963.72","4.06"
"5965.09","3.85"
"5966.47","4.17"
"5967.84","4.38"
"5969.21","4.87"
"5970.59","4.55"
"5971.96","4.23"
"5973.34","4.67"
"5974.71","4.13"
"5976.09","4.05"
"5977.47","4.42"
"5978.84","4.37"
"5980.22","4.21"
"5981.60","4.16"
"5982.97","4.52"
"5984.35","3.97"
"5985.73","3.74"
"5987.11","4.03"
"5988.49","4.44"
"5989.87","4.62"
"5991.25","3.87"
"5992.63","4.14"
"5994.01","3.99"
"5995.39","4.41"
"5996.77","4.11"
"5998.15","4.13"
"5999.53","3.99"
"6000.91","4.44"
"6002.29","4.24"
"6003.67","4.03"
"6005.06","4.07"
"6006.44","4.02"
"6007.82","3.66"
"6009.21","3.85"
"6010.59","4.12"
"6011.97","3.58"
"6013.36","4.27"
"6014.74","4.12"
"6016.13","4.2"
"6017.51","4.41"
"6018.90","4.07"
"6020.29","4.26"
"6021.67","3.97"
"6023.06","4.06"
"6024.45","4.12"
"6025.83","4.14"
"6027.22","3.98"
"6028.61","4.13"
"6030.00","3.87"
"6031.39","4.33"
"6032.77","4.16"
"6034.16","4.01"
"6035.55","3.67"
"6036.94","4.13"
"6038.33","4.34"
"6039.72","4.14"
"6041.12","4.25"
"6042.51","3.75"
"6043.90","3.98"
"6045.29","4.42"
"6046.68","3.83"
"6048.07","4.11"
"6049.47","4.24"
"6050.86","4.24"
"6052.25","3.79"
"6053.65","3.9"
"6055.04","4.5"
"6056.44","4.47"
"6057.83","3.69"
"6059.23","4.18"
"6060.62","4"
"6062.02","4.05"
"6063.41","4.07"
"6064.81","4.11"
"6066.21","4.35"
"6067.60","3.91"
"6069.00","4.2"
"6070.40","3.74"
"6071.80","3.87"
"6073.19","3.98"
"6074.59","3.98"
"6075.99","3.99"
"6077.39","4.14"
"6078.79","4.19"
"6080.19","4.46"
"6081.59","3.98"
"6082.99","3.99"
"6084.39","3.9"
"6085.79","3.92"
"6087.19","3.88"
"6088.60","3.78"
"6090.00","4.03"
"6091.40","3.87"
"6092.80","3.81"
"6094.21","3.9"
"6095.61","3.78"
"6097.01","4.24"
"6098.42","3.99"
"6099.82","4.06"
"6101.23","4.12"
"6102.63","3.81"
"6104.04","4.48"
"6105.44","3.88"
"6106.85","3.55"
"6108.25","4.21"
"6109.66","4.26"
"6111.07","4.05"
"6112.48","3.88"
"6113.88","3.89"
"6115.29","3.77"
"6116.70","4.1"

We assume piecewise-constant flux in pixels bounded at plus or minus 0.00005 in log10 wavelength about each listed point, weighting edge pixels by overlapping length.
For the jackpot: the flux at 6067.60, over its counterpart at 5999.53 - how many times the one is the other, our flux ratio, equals 0.98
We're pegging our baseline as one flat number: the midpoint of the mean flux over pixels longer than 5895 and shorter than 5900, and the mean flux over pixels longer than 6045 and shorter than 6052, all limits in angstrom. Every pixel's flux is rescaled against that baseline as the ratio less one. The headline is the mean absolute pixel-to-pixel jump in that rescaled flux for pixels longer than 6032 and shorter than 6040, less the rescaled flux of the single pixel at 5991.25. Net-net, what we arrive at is 0.12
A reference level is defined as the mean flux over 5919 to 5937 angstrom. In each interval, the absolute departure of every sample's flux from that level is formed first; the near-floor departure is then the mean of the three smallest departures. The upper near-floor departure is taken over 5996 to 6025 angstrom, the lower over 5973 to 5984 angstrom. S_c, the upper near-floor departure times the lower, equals 0.0015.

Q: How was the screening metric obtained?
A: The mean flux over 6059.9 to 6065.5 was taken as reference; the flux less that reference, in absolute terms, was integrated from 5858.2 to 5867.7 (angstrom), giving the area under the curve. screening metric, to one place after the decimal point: 2.9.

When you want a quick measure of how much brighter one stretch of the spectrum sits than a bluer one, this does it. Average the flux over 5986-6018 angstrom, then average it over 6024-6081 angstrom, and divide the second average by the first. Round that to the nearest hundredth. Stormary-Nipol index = 0.99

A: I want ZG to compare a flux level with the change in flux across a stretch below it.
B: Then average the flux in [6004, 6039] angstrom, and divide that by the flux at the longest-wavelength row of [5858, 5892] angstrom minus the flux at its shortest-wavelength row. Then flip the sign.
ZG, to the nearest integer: 13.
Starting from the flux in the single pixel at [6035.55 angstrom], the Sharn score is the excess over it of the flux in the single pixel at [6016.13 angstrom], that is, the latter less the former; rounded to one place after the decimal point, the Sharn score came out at 0.5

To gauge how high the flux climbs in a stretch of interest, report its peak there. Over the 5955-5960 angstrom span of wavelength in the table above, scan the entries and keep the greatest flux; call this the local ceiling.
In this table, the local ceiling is 4.75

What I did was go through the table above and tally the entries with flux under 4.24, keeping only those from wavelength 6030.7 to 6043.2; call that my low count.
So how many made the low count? 6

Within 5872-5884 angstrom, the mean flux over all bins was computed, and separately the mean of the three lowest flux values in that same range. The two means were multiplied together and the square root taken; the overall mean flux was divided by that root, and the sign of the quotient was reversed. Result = -1.02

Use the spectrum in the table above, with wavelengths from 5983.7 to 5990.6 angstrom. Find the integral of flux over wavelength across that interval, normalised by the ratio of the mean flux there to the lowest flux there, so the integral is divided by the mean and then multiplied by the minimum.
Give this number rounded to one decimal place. 25.8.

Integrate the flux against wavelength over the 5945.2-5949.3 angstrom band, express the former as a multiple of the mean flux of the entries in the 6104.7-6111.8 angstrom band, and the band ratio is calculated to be 4.4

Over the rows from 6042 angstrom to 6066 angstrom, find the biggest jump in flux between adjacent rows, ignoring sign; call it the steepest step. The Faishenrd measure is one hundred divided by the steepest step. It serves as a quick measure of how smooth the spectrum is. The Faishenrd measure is 128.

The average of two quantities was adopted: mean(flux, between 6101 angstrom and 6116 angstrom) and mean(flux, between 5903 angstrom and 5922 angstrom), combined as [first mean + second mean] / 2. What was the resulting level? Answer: 4.12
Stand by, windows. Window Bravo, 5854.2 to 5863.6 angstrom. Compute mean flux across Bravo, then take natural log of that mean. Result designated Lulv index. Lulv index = 1.45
